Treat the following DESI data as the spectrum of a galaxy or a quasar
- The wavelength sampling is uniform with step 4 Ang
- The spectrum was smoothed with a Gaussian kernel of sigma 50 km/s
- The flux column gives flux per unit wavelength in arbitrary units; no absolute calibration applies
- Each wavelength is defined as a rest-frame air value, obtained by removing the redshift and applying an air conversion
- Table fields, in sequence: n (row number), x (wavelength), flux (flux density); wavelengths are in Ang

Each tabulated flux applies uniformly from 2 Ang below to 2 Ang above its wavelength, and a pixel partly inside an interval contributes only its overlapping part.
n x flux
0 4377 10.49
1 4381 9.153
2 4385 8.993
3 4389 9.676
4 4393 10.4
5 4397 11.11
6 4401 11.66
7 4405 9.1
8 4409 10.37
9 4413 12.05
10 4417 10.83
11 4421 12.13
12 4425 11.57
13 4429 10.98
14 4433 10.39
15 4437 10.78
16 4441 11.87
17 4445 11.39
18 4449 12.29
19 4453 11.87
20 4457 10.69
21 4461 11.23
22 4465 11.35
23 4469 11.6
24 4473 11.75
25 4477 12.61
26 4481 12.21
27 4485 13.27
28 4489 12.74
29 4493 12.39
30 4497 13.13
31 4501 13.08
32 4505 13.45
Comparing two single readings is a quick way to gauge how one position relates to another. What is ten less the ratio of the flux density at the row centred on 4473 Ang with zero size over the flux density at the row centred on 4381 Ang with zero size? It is 8.72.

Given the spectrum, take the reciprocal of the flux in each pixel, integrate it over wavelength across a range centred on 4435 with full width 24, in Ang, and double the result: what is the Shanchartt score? 4.31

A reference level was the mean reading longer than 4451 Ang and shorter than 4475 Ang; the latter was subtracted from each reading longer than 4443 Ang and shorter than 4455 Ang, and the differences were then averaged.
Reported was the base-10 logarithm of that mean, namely -0.36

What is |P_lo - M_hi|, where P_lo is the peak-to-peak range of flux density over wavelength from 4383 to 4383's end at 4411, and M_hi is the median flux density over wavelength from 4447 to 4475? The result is 8.9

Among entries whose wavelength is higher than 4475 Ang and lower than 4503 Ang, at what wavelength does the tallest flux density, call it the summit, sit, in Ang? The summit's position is 4485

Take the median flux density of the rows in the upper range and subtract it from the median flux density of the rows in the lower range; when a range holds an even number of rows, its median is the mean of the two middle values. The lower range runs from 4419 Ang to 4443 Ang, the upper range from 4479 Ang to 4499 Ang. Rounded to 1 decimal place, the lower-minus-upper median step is -1.5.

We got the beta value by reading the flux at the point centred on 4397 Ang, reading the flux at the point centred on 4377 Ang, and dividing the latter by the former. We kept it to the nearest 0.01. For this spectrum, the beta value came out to 0.94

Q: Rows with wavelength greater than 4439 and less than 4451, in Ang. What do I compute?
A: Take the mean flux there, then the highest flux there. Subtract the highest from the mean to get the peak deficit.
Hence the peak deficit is -0.44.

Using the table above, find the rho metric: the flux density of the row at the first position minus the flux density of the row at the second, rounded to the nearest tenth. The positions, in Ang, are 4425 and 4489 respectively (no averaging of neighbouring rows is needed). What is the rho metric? -1.2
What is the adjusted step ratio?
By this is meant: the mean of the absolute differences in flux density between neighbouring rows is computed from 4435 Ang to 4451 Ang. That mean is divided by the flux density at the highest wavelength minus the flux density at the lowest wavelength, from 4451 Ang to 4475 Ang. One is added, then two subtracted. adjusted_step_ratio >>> -7.9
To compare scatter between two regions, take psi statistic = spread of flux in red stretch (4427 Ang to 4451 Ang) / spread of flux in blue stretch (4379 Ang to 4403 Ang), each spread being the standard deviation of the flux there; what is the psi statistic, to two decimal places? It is 0.66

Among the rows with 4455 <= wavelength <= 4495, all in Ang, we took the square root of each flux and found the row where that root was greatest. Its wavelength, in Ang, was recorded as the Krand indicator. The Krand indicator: 4485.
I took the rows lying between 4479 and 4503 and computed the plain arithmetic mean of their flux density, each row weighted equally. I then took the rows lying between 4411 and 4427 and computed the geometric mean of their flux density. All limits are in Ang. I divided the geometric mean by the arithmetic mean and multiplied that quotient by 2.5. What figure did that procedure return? 2.27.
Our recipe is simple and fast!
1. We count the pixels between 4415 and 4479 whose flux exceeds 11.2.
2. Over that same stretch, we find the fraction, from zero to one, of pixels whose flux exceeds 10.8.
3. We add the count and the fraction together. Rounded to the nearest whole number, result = 12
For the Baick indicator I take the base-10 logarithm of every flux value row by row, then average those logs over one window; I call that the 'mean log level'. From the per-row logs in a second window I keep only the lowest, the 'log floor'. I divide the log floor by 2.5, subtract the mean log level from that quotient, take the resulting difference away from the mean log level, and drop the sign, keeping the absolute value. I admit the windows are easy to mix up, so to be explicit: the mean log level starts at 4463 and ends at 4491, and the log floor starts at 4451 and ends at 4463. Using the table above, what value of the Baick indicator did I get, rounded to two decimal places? 1.76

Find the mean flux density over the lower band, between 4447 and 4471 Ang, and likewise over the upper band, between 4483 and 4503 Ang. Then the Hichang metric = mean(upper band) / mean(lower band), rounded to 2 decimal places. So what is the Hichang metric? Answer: 1.12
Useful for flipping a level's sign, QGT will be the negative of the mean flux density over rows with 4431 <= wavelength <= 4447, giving -11.1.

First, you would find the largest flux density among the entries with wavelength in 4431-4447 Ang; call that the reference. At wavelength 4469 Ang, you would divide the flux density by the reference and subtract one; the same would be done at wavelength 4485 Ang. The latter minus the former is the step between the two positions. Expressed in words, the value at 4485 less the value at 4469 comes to 0.14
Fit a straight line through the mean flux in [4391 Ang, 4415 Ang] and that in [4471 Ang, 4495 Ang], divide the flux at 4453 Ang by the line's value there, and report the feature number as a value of 1.00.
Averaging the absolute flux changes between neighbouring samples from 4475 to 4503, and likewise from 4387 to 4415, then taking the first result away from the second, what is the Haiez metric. 0.7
